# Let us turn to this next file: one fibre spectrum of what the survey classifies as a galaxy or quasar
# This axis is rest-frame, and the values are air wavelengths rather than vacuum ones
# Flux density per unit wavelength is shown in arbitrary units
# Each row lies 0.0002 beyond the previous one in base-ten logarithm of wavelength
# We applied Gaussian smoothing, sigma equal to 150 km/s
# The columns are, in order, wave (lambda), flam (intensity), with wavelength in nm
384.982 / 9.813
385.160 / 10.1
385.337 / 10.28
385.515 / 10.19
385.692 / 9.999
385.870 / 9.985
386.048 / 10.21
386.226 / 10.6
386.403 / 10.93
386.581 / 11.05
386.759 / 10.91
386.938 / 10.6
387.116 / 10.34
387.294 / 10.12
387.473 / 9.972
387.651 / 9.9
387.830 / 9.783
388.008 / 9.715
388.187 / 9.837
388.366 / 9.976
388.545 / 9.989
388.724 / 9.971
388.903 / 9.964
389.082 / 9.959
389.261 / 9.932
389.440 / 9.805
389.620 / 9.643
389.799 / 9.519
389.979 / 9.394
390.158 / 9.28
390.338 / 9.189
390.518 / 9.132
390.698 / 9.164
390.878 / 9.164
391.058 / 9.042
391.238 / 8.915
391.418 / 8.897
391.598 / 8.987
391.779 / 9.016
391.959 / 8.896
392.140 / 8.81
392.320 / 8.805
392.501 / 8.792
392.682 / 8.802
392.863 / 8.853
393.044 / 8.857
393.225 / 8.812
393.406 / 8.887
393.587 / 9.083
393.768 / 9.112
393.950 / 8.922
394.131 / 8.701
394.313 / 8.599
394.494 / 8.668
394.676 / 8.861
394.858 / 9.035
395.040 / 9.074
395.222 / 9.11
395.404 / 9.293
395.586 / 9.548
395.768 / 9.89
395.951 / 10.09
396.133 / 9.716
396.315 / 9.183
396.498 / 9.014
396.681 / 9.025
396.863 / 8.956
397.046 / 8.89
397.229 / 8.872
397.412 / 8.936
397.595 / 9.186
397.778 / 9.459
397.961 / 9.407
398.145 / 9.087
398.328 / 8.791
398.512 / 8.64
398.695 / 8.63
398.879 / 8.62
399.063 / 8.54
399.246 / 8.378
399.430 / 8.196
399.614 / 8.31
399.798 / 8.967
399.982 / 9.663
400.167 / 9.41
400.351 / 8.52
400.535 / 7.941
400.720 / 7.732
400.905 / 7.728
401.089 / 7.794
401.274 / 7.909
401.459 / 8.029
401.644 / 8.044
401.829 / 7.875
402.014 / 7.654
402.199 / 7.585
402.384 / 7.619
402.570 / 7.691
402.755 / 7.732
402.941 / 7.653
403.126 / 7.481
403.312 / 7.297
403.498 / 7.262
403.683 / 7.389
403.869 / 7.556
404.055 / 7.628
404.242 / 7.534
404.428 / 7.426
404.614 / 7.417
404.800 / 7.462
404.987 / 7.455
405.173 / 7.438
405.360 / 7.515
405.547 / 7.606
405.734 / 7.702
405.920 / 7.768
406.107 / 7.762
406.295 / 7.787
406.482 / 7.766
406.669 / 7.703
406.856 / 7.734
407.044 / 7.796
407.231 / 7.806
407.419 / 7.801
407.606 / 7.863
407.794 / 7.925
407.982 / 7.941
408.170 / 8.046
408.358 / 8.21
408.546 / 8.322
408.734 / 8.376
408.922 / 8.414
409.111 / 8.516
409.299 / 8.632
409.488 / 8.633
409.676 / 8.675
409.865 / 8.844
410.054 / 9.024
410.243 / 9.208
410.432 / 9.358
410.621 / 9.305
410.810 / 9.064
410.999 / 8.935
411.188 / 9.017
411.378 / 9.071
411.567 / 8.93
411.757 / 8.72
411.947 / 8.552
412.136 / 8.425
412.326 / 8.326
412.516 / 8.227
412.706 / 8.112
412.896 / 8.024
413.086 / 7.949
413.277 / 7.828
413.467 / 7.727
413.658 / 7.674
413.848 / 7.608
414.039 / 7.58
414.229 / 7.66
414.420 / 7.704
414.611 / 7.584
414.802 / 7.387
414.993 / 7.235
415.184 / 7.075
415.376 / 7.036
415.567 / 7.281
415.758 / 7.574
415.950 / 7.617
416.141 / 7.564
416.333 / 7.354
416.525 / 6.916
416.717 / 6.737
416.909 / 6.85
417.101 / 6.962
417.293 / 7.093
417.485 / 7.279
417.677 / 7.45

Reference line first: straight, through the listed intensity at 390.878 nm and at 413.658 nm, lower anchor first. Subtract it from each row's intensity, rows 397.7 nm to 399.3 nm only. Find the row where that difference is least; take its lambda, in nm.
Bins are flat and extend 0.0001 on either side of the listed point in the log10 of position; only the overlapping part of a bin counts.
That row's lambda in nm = 399.246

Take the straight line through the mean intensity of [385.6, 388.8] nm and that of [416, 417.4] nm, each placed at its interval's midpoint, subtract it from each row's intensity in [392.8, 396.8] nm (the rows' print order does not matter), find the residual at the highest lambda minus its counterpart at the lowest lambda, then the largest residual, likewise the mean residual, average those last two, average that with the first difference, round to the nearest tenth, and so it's 0.4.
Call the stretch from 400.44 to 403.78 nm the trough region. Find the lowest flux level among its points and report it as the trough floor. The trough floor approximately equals 7.262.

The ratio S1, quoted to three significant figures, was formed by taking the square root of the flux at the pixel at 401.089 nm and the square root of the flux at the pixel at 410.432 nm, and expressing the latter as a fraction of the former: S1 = 1.10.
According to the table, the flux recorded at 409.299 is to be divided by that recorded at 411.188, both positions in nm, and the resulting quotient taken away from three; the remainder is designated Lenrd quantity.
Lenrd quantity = 2.04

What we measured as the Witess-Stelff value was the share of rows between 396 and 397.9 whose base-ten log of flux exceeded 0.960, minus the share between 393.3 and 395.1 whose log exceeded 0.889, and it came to -0.60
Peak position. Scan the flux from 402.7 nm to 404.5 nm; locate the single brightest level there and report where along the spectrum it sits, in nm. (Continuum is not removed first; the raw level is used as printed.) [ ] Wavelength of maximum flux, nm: 402.755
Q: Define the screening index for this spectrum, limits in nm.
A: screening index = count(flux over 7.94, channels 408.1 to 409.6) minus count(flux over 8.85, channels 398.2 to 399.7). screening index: 8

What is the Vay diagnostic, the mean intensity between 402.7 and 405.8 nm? 7.5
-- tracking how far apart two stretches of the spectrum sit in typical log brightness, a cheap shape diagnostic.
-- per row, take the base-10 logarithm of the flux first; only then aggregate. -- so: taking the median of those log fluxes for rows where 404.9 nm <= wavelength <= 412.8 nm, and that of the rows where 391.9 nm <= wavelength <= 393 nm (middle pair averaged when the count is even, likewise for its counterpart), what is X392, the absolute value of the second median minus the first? 0.027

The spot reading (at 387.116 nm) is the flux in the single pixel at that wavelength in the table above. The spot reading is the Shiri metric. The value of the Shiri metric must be 10.34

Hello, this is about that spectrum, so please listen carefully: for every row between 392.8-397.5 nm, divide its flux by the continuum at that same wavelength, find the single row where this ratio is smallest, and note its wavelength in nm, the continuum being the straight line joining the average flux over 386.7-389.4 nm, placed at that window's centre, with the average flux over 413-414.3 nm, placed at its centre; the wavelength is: 394.313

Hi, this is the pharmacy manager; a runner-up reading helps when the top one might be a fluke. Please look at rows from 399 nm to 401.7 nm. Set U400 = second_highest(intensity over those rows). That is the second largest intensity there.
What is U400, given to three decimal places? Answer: 9.410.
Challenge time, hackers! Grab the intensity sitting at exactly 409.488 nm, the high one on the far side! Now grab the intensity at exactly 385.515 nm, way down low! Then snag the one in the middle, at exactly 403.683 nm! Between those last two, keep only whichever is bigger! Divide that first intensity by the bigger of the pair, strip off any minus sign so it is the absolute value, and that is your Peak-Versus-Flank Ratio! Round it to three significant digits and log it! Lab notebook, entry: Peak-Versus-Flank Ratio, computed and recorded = 0.847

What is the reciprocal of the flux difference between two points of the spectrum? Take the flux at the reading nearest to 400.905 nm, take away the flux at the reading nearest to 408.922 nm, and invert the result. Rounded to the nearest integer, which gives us -1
